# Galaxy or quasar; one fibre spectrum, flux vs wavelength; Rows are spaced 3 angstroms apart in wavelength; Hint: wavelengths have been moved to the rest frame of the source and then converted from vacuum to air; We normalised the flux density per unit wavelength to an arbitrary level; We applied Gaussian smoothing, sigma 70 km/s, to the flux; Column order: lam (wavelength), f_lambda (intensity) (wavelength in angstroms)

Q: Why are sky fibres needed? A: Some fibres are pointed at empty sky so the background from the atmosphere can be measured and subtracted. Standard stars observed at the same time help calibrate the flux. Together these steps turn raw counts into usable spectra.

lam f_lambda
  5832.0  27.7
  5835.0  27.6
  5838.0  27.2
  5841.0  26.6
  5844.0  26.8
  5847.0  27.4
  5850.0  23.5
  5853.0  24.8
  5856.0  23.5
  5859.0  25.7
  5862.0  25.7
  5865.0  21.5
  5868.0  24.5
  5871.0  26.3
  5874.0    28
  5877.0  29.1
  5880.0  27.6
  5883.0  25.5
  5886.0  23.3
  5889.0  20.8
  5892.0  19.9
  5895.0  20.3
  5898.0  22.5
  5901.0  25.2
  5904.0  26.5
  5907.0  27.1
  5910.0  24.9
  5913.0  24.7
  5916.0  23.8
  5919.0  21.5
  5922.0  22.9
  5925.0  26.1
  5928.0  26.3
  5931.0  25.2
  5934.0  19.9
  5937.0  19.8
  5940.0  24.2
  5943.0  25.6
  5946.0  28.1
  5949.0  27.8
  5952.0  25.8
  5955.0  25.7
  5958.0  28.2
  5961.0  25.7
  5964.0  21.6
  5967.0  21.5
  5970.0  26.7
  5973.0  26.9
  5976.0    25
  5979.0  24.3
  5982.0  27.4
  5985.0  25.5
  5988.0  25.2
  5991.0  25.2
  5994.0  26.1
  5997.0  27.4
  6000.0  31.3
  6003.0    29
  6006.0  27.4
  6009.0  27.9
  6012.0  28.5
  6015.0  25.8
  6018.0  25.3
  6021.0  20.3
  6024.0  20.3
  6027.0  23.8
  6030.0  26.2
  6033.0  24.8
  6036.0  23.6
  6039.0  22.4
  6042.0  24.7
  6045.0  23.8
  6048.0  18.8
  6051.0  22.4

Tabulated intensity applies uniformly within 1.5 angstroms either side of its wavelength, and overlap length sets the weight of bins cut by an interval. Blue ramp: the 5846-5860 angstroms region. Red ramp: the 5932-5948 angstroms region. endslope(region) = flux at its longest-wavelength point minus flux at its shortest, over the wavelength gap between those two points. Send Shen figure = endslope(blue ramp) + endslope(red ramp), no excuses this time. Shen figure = 0.5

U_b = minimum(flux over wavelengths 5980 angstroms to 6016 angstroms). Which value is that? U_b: 25.2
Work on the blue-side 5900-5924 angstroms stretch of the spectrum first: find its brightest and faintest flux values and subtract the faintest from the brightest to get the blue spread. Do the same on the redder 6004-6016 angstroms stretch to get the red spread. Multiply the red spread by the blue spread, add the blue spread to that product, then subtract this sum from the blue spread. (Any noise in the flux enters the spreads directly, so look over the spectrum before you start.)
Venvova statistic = -15.1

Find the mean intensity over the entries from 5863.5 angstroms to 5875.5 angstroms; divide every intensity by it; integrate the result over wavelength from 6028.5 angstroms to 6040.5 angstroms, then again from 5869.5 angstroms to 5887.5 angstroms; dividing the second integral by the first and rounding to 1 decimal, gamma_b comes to 1.6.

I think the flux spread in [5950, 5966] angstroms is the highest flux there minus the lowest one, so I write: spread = 6.6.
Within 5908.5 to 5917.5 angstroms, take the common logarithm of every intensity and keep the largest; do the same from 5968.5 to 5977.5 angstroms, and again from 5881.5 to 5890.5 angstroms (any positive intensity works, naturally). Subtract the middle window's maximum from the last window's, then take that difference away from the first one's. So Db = 1.42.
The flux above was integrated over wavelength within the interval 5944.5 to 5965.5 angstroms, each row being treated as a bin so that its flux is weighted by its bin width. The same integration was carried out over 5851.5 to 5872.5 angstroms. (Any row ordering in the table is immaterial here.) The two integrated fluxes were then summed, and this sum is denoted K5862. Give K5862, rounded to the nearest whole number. 1065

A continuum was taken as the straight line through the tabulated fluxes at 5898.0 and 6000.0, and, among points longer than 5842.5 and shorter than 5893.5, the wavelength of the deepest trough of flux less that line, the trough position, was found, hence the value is 5892.0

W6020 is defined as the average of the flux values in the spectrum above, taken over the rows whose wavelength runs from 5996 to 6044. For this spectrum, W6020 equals 25.5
